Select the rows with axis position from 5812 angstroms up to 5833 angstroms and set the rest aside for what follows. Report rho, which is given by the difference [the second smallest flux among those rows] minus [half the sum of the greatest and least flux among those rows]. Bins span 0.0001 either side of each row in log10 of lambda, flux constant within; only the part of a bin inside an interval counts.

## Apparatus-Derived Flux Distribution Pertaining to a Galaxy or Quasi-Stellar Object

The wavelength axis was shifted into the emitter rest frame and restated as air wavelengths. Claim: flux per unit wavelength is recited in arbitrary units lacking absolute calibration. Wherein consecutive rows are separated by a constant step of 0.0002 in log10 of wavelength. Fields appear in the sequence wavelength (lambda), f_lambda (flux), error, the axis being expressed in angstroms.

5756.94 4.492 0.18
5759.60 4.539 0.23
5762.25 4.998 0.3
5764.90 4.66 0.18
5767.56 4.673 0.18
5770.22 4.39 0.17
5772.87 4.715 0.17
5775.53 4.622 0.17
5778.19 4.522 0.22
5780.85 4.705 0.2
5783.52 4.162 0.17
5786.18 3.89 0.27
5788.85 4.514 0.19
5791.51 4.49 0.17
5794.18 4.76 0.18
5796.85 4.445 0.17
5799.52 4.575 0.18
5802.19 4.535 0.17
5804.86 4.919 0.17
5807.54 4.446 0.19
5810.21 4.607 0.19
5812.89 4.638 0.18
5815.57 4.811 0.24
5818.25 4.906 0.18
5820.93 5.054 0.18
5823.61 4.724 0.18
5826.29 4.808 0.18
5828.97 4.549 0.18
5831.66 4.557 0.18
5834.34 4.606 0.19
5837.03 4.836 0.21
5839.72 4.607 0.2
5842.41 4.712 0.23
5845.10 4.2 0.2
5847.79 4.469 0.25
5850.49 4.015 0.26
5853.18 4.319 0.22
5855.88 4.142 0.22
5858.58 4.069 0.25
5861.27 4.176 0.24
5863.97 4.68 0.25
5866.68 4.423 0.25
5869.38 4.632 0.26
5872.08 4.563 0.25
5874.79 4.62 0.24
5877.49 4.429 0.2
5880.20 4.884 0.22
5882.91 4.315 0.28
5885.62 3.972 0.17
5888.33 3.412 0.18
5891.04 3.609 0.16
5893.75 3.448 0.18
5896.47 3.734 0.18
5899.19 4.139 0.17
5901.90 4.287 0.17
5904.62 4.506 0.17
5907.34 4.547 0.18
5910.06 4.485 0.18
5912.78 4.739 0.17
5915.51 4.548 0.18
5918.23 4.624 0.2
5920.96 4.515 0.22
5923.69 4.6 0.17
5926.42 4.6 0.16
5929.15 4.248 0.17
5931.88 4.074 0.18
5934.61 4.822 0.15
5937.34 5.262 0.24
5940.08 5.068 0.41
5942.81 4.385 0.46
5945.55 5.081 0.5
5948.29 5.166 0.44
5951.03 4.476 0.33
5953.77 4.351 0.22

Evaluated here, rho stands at -0.24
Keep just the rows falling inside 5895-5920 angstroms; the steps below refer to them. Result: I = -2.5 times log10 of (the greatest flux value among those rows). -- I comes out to -1.69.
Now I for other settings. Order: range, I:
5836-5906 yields -1.72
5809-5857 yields -1.76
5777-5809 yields -1.73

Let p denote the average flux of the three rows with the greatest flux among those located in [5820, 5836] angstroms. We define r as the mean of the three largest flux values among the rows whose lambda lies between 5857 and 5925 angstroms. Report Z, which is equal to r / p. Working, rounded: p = 4.86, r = 4.77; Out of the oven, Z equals 0.98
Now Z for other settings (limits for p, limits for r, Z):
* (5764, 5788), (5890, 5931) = 0.99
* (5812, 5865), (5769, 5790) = 0.95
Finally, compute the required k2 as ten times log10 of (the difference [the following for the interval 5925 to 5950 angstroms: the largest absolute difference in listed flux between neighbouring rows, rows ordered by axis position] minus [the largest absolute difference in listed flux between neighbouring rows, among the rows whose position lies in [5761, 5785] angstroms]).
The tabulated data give -6.9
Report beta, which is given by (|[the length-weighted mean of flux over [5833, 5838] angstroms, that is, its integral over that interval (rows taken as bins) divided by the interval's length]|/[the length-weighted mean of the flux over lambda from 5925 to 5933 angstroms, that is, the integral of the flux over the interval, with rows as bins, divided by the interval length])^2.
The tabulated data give 1.19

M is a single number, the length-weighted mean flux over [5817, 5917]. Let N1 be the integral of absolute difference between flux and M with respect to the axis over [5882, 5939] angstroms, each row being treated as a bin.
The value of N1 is 21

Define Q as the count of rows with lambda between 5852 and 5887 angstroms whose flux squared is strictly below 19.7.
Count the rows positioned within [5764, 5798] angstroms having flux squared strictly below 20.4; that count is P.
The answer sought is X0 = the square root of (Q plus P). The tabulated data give 3.7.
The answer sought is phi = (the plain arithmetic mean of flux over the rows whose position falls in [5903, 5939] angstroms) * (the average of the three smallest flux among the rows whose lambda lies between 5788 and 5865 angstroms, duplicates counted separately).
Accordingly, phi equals 19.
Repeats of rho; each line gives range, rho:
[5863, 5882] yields -0.22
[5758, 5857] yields -0.46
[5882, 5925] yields -0.63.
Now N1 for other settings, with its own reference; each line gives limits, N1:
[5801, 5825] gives 8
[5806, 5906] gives 32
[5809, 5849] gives 12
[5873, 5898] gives 13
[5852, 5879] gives 5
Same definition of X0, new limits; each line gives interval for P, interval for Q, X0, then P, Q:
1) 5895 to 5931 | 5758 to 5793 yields 3.2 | 7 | 3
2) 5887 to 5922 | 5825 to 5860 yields 3.7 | 9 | 5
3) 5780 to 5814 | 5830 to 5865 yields 3.5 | 6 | 6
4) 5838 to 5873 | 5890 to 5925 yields 3.6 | 8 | 5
